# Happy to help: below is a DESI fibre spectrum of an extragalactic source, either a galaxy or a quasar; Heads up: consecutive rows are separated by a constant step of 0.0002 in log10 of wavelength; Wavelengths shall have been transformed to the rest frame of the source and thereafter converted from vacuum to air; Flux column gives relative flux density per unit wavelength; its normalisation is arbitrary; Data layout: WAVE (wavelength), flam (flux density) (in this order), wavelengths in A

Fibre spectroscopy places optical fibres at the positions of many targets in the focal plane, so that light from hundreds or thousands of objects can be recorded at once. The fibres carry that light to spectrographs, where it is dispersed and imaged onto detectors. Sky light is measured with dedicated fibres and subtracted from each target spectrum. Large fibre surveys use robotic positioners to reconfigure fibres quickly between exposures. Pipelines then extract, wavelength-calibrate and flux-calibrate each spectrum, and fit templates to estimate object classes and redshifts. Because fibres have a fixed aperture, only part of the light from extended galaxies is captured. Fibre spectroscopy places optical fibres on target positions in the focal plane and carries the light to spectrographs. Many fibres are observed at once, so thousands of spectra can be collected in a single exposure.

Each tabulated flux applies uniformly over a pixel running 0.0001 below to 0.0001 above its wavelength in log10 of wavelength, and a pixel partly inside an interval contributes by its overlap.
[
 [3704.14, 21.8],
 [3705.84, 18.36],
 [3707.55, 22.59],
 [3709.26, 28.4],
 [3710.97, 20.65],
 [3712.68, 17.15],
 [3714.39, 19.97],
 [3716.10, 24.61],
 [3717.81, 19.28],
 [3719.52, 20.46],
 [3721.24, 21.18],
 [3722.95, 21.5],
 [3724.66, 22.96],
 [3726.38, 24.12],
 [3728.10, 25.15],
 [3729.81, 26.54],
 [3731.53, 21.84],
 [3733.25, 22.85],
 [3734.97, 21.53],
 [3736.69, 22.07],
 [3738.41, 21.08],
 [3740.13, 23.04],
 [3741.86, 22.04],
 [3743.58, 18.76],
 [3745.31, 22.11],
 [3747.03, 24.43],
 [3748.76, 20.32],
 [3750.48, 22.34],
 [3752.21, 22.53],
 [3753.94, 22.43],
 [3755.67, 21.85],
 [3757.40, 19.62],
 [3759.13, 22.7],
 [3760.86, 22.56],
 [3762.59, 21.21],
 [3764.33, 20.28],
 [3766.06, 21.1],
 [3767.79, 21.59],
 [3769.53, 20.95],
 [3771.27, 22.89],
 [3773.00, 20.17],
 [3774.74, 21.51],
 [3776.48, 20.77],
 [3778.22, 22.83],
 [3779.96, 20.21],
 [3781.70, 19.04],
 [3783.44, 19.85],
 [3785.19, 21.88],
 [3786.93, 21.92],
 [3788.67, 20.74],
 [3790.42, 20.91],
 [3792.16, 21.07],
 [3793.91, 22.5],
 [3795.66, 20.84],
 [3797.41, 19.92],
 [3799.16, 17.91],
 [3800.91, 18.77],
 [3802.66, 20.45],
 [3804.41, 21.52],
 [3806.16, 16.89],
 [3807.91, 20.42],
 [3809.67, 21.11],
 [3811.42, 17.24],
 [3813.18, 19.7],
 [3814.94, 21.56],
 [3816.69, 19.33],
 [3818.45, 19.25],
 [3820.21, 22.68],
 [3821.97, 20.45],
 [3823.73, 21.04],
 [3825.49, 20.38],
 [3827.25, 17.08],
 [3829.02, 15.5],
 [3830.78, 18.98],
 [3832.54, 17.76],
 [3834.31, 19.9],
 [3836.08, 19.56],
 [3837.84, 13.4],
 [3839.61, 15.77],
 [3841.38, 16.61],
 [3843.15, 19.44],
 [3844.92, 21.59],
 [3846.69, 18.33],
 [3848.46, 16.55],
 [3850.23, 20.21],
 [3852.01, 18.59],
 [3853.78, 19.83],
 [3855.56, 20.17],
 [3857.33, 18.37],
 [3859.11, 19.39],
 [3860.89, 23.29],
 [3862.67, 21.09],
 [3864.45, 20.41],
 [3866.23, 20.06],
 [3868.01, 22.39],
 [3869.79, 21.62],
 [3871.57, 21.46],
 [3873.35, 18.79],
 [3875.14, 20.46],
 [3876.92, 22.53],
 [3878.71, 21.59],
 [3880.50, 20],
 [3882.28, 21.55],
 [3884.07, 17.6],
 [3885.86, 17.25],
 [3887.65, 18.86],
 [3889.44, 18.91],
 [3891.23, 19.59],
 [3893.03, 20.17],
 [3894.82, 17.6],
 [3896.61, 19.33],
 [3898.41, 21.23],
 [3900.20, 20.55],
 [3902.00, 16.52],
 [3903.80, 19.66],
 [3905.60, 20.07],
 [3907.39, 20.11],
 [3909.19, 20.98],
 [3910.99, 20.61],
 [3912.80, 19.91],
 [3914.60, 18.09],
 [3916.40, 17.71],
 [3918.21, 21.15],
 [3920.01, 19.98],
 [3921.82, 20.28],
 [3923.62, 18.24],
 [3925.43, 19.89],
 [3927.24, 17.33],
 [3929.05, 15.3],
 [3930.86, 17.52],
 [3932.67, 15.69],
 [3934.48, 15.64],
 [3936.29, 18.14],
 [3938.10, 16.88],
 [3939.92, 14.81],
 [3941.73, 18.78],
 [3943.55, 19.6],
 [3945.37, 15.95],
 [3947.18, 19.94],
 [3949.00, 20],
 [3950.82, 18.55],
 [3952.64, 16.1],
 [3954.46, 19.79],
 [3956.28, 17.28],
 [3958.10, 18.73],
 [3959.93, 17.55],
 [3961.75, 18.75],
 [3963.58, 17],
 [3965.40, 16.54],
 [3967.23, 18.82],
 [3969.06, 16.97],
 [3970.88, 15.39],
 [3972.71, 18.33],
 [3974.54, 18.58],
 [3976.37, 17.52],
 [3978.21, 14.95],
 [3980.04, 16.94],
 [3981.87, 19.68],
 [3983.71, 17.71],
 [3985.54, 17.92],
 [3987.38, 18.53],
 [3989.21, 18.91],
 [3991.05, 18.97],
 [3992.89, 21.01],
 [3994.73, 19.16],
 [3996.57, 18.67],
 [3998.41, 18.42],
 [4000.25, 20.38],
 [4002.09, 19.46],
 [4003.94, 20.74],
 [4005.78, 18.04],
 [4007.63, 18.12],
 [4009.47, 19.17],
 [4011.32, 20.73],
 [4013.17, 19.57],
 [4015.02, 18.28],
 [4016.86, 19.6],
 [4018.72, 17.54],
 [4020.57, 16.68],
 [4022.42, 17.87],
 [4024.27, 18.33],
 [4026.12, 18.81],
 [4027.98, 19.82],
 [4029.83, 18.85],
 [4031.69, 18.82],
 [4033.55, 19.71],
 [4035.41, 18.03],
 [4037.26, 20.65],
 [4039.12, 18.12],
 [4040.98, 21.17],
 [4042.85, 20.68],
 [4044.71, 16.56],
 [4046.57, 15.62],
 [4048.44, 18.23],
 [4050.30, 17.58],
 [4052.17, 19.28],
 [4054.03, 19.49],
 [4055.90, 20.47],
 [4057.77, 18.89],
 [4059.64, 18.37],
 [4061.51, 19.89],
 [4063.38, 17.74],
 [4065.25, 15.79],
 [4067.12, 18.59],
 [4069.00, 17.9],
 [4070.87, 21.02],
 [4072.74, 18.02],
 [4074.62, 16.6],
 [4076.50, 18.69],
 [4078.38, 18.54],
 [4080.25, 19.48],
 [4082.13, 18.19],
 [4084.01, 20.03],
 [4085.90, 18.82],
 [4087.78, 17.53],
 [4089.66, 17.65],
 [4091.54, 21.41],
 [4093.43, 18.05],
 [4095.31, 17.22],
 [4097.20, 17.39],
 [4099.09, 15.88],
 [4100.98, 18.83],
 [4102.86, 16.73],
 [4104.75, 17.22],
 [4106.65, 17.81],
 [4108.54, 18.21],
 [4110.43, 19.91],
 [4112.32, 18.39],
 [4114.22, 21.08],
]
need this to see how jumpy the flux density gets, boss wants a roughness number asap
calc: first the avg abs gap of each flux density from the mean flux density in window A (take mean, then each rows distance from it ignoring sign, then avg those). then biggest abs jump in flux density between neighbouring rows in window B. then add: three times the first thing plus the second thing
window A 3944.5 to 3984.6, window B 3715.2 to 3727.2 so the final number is 8.99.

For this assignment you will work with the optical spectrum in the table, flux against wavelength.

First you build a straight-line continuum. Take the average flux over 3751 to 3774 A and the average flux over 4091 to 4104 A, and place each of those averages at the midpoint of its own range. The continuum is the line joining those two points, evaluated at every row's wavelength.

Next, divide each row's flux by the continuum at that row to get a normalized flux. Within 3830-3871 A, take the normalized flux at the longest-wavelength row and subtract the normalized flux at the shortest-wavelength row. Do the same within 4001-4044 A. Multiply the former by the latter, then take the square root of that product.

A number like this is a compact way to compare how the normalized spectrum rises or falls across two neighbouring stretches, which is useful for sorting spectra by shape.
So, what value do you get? 0.12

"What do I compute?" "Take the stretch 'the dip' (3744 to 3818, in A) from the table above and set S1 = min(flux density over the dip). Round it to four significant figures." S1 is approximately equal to 16.89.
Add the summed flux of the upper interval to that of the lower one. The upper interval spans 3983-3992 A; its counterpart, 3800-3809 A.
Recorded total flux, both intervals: 190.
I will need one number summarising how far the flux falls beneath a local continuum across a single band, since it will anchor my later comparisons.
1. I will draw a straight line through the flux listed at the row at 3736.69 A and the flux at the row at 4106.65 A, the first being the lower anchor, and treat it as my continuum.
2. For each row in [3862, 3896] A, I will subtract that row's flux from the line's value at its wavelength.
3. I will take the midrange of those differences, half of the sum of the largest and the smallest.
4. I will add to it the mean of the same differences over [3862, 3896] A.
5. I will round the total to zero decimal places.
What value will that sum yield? 1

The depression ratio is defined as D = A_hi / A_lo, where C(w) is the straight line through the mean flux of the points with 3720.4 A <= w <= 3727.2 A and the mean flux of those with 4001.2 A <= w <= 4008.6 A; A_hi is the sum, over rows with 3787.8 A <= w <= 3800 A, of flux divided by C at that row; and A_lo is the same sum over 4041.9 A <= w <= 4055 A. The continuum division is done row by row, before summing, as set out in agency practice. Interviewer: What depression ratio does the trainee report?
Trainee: 0.970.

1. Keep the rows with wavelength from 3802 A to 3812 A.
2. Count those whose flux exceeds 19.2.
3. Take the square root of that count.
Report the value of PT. 2.0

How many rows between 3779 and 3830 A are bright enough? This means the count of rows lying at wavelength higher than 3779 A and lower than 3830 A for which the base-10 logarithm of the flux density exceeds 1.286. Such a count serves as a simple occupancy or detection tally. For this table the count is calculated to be 21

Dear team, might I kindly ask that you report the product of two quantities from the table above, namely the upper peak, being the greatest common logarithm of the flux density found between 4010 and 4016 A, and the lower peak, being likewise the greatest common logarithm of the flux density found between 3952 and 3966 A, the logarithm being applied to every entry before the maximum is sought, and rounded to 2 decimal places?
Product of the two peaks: 1.71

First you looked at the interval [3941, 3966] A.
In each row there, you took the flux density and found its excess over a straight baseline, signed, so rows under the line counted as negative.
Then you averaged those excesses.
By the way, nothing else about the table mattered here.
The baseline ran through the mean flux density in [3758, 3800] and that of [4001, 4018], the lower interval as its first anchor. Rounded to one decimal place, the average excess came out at -1.5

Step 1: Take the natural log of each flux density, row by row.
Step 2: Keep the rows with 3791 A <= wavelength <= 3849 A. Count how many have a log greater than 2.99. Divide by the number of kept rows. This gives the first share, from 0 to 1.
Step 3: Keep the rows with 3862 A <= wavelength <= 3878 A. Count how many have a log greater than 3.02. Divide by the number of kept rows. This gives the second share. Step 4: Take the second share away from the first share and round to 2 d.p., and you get -0.10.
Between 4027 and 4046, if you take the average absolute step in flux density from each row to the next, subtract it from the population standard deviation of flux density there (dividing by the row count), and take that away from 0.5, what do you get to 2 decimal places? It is 0.96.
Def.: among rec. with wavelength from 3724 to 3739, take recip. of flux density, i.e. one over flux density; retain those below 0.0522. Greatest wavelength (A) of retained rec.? 3738.41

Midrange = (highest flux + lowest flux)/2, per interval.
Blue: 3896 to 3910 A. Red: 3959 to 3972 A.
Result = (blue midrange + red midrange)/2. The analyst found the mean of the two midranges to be 18.0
